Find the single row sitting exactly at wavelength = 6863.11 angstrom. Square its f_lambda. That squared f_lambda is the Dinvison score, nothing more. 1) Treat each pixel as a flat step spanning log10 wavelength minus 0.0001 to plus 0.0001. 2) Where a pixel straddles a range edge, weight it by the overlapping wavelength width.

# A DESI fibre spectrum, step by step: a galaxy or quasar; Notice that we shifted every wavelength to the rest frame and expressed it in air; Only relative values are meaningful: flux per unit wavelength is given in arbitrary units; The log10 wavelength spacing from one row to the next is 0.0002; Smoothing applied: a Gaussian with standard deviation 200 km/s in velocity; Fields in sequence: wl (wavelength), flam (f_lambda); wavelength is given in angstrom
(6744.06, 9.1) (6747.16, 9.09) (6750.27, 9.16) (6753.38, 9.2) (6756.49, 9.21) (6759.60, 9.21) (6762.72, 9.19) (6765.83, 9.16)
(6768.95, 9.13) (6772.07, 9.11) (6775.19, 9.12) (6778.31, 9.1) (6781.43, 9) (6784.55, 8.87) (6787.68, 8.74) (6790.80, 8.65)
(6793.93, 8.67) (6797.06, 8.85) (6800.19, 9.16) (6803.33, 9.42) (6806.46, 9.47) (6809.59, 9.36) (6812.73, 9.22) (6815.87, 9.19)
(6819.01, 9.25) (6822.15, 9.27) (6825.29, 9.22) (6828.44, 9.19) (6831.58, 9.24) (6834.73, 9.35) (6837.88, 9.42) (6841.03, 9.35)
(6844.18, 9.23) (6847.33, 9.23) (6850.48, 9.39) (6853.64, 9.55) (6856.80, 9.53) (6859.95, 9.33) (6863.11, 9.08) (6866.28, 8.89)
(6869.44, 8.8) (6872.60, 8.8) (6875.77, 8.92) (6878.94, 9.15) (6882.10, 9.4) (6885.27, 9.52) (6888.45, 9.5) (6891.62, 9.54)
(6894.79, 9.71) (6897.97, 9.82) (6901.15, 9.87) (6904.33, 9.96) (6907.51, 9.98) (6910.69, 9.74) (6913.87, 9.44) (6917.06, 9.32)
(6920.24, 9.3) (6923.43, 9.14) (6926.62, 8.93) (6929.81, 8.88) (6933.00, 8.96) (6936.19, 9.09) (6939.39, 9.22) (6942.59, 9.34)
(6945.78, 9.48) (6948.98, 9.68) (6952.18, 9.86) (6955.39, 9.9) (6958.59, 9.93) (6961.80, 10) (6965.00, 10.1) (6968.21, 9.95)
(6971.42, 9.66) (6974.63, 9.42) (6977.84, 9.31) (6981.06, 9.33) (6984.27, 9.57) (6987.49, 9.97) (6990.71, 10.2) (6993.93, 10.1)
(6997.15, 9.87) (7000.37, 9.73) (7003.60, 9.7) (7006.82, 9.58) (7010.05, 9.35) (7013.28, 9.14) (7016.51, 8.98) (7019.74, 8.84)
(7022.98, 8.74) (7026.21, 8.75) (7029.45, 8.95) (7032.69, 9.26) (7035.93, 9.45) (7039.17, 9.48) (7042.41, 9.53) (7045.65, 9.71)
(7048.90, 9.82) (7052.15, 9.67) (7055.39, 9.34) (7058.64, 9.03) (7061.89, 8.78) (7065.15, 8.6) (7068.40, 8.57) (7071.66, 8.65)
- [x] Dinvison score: 82.4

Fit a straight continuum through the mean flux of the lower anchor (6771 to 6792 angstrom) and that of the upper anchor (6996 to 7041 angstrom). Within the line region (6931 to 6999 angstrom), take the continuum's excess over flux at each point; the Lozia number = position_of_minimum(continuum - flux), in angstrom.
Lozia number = 6990.71 angstrom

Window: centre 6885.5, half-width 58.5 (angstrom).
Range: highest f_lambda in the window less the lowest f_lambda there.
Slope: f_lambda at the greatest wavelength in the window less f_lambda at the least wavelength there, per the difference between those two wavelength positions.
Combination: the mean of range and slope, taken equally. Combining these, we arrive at 0.59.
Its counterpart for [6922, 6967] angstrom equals 0.62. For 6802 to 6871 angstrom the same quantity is 0.37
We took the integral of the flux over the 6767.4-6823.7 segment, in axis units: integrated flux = 512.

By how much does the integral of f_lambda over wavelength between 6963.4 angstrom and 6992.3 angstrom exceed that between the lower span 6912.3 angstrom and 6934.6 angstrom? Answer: 77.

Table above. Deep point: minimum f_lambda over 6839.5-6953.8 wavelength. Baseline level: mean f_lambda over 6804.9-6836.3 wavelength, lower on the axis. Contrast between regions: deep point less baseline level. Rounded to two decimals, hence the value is -0.48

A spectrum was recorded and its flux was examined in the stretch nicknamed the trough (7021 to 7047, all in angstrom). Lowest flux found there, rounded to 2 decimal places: 8.74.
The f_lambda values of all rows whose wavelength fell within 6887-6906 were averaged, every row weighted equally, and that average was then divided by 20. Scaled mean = 0.487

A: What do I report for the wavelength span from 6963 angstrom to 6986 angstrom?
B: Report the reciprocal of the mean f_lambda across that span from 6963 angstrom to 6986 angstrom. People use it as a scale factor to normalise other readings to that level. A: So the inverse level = 0.104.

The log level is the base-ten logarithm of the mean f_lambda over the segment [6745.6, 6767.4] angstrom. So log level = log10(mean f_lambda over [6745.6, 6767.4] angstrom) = 0.963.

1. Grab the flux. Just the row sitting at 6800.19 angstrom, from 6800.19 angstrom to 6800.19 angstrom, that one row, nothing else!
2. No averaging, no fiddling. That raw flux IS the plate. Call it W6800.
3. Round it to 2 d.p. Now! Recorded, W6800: 9.16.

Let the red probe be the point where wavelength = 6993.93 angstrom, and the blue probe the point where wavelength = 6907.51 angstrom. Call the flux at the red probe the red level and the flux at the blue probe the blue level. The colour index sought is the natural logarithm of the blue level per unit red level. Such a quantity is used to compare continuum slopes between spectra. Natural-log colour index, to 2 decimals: -0.01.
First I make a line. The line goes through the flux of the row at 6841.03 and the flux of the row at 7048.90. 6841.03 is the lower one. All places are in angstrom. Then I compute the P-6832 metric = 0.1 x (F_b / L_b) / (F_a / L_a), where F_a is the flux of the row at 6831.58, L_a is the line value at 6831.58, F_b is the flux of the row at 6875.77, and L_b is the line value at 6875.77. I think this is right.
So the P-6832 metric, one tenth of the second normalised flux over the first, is 0.096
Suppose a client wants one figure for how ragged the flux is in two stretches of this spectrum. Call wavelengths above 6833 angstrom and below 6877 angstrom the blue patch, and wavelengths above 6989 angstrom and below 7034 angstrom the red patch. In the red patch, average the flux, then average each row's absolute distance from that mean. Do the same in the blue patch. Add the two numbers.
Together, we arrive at 0.64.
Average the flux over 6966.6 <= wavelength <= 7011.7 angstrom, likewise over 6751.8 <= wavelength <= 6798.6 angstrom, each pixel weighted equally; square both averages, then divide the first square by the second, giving 1.16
